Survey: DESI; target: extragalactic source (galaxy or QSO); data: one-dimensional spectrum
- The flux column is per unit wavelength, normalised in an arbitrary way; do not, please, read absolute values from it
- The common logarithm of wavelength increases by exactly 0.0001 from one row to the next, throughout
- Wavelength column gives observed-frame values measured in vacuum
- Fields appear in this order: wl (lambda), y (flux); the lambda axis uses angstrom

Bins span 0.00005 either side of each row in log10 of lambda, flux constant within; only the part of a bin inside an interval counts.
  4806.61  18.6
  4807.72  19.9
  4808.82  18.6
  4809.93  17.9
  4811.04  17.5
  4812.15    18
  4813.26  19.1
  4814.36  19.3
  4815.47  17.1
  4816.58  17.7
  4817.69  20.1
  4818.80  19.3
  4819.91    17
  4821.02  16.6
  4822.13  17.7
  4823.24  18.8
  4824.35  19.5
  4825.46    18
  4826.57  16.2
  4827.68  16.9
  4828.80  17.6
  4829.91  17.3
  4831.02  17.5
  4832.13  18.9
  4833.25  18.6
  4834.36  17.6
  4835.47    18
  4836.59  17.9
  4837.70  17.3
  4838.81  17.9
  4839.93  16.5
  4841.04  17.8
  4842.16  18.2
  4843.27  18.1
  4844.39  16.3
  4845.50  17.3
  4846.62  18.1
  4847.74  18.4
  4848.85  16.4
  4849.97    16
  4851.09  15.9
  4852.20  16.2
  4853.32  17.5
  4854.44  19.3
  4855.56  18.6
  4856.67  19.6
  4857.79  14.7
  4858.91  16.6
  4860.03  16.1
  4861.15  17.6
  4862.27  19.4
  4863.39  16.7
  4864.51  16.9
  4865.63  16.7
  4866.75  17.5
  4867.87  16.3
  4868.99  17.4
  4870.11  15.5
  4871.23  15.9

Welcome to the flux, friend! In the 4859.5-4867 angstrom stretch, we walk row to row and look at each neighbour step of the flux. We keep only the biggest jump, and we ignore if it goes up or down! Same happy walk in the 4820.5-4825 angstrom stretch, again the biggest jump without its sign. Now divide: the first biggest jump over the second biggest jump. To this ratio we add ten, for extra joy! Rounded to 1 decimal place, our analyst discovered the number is 12.5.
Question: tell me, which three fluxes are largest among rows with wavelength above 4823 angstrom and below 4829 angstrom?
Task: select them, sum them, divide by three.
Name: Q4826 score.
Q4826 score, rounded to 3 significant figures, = 18.8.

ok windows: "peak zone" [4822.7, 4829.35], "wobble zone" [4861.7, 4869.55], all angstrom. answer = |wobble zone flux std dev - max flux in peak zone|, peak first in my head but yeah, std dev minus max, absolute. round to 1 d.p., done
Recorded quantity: 18.5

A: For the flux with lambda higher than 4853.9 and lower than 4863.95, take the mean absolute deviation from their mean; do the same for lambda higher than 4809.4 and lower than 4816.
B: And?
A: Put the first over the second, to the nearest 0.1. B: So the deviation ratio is 2.0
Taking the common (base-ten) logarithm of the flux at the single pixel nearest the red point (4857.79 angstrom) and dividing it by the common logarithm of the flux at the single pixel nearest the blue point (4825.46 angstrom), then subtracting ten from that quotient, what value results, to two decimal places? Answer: -9.07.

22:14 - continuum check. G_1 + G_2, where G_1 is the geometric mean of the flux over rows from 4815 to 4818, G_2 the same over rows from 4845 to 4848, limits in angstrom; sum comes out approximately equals 36.2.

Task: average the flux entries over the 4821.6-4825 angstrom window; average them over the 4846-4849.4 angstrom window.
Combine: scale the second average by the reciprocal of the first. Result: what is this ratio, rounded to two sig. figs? 0.94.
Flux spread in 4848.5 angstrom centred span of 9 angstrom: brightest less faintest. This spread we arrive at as 2.5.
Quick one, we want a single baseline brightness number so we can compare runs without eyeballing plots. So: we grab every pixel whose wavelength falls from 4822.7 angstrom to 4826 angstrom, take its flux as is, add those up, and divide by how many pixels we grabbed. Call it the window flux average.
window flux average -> 18.8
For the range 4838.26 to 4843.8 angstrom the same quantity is 17.7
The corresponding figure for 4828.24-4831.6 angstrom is 17.5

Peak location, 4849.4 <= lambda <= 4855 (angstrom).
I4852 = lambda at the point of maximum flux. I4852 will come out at 4854.44 angstrom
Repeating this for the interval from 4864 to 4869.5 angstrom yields 4866.75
